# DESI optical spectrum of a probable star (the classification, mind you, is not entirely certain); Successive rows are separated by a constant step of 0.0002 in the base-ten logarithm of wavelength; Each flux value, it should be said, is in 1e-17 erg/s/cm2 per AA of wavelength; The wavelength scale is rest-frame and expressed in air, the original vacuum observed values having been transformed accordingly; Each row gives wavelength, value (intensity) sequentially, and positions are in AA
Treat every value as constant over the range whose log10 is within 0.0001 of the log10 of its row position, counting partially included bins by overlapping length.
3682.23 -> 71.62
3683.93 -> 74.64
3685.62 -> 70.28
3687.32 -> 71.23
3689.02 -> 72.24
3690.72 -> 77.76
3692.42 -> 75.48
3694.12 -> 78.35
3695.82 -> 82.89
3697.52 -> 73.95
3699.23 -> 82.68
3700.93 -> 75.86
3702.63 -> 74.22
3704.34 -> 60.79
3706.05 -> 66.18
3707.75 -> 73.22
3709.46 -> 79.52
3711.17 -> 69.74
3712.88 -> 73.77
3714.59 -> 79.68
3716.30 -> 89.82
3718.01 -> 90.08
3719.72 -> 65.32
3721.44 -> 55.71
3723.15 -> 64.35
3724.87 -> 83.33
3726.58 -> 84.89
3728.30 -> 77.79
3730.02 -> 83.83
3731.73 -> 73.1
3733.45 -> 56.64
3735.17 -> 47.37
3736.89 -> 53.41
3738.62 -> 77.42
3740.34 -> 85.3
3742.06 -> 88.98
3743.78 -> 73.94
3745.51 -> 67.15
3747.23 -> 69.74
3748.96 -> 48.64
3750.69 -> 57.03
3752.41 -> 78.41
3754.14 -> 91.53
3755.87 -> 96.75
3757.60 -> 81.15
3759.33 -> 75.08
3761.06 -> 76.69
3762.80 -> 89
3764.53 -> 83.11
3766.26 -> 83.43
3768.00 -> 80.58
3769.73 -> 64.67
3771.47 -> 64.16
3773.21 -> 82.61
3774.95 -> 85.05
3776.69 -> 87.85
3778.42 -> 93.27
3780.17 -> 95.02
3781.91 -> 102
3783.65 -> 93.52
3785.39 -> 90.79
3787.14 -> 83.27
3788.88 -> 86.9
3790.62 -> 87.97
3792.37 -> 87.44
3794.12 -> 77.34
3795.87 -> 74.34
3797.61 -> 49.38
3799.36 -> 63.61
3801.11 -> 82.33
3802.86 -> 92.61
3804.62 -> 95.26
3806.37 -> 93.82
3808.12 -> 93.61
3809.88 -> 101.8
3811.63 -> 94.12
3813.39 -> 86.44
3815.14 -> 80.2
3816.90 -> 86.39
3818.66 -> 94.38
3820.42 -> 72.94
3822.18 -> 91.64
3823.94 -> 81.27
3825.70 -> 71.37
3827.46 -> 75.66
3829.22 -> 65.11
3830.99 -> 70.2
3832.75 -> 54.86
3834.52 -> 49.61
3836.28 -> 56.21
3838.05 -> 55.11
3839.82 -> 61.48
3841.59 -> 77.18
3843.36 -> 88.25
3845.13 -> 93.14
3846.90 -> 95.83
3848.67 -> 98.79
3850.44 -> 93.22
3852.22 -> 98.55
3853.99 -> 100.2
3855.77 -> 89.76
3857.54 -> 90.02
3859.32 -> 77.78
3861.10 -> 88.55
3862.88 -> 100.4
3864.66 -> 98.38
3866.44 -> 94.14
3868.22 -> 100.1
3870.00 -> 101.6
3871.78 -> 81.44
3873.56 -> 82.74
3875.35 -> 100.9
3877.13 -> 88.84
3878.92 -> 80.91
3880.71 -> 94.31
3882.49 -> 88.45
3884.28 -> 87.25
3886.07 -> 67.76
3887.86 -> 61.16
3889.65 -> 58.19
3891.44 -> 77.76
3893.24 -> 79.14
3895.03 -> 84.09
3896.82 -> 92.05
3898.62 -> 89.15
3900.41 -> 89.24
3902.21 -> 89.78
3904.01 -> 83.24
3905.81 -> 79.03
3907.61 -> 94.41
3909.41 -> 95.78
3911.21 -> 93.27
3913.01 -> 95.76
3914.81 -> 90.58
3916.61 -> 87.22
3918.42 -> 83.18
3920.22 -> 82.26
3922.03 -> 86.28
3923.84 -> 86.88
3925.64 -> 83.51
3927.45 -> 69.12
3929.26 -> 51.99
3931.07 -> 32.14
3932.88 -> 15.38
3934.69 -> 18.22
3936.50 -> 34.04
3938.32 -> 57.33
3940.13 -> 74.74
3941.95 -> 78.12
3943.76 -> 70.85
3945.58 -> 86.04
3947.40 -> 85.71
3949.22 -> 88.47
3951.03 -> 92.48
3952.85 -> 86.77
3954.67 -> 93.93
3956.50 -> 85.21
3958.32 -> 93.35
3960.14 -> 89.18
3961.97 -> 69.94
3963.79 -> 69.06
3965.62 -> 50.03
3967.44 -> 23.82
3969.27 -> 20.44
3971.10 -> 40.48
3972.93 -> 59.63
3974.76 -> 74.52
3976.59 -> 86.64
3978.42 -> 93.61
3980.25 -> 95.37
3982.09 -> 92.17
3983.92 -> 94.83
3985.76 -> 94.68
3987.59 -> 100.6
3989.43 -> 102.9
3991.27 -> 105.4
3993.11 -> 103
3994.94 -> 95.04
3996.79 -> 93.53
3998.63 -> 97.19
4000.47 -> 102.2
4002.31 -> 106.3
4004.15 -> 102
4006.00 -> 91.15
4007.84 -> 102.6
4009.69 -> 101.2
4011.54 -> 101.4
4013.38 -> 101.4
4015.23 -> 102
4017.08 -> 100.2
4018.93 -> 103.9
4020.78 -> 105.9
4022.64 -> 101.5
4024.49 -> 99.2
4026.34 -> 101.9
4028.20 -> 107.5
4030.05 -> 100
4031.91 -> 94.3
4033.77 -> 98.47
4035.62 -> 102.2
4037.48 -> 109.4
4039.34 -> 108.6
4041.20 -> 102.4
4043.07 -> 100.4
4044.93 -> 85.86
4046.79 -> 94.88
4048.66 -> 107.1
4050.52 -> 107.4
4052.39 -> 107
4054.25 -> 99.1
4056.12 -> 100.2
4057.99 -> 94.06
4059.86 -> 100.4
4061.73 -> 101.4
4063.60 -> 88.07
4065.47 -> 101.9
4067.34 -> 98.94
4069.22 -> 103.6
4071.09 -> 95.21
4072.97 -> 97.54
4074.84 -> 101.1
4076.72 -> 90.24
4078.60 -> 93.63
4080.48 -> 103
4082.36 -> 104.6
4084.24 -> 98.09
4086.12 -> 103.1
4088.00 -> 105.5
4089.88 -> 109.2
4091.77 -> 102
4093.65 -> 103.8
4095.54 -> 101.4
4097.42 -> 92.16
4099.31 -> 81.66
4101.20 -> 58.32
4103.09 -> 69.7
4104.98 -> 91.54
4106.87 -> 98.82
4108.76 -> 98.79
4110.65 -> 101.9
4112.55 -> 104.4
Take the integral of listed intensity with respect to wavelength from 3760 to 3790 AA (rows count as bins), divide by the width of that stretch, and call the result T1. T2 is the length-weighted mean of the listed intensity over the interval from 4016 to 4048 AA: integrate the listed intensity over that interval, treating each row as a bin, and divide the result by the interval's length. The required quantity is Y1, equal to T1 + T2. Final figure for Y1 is 186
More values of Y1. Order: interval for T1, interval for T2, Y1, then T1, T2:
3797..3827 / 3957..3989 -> 158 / 84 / 74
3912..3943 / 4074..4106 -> 161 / 66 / 95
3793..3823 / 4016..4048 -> 185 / 84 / 101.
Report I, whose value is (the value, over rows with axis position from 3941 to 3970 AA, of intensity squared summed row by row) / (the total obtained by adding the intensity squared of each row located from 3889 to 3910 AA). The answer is 1.11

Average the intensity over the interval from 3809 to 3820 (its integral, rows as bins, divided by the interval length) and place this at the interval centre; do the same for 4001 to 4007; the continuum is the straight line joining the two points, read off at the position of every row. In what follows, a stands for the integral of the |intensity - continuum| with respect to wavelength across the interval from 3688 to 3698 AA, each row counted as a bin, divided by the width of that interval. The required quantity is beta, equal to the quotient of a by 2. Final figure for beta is 3.2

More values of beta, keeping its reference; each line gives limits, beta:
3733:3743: 9.0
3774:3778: 0.9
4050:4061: 2.2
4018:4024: 1.3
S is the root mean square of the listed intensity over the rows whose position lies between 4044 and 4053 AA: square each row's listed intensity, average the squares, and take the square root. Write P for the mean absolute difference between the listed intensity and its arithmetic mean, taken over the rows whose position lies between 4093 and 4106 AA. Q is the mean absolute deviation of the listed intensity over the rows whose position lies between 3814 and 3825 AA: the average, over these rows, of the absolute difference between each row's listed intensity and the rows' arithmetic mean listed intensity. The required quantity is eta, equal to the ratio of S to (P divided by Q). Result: 48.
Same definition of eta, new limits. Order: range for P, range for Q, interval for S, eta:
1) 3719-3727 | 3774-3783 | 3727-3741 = 33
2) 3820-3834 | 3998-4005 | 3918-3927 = 27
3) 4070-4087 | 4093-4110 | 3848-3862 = 289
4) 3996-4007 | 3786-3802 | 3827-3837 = 127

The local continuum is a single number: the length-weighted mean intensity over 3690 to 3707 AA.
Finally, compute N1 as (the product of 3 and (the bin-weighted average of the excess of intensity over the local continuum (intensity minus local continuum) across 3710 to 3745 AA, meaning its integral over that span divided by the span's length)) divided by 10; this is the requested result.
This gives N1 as -0.3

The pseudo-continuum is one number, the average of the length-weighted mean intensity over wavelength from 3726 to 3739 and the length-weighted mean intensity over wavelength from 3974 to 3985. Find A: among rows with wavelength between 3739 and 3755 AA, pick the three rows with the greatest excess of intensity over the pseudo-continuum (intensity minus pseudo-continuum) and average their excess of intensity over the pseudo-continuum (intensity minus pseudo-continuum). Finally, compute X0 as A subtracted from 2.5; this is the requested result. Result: -7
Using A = 9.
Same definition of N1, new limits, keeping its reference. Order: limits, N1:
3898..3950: 0.0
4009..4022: 8.2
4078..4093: 8.3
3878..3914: 2.8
